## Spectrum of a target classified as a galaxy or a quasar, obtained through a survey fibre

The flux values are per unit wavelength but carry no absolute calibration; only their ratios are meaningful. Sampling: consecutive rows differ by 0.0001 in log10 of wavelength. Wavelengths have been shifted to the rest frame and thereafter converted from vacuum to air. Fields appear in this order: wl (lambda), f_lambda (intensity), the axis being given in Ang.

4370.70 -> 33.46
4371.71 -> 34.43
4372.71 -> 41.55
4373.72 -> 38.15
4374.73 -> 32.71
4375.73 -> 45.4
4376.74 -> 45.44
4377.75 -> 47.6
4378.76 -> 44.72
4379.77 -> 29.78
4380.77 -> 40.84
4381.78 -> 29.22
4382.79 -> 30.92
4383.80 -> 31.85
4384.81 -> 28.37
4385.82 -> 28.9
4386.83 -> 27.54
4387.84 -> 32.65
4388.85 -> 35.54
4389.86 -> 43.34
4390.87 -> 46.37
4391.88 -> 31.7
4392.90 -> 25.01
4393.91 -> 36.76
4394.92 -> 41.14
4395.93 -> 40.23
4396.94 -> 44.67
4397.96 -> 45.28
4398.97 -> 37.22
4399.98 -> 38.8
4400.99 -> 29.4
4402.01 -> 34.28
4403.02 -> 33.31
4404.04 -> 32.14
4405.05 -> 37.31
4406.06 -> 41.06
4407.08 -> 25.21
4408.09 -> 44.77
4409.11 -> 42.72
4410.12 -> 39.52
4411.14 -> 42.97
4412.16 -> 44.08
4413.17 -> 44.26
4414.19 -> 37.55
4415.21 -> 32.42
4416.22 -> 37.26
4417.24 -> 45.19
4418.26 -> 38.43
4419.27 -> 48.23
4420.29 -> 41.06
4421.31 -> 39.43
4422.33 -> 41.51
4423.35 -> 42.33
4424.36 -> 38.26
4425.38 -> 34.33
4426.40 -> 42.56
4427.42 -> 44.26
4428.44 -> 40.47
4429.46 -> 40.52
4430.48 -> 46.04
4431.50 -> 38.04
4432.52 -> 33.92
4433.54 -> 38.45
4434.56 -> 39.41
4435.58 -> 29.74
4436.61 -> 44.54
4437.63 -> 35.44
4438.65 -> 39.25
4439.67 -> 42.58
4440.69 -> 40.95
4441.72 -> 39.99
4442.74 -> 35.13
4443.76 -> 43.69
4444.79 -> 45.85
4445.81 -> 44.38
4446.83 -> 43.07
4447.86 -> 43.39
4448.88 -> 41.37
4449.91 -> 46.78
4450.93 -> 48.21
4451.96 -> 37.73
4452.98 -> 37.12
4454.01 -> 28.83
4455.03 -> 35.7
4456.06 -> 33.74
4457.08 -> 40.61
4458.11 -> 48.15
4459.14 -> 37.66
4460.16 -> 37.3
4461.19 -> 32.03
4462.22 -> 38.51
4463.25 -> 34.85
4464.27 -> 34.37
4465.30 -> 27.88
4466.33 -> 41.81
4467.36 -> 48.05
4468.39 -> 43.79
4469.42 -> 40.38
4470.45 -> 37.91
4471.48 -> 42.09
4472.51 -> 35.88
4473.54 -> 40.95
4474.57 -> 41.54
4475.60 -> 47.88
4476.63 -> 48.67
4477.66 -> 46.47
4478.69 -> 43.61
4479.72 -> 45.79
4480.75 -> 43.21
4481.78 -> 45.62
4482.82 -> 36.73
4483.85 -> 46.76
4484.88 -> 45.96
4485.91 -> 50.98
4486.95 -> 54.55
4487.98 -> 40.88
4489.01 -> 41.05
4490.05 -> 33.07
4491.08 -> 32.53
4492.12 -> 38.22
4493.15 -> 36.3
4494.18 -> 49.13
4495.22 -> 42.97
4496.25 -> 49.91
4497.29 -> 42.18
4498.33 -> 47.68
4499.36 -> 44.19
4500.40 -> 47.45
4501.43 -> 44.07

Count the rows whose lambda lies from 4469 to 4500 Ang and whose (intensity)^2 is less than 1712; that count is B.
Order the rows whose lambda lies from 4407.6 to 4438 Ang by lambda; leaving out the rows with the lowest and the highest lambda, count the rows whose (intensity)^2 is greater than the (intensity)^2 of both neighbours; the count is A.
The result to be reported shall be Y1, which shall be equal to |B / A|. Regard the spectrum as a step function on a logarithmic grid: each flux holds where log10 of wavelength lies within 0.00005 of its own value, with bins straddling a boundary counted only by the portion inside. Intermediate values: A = 8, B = 11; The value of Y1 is 1.4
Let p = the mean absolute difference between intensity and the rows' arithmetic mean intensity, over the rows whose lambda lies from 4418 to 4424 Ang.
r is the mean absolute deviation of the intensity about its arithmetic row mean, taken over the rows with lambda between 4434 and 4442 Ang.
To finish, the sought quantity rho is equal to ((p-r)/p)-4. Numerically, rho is -4.39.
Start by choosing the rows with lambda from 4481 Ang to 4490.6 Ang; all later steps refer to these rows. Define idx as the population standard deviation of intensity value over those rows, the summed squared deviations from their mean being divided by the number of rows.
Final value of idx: 6.4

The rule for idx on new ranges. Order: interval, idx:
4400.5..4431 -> 5.2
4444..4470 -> 5.7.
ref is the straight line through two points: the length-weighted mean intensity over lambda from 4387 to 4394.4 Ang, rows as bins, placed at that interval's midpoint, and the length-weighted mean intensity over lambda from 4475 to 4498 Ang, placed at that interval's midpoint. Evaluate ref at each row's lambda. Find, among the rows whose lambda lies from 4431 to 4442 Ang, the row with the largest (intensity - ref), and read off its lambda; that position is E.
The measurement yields 4436.61 Ang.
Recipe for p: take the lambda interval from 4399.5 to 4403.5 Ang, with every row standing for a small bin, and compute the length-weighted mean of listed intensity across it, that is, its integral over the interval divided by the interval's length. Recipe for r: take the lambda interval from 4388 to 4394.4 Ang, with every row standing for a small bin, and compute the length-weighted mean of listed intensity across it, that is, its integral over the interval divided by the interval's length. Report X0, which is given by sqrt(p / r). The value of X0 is 0.97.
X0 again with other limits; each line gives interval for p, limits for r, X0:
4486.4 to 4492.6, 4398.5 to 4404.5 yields 1.08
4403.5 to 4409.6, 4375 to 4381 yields 0.94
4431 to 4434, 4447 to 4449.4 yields 0.93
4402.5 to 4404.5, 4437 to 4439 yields 0.93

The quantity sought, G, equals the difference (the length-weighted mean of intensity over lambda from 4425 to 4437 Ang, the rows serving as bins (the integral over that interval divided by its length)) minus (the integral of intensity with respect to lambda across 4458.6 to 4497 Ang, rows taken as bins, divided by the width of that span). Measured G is -2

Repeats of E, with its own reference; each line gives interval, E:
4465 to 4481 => 4467.36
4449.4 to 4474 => 4450.93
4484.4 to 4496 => 4486.95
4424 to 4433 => 4430.48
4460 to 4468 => 4467.36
